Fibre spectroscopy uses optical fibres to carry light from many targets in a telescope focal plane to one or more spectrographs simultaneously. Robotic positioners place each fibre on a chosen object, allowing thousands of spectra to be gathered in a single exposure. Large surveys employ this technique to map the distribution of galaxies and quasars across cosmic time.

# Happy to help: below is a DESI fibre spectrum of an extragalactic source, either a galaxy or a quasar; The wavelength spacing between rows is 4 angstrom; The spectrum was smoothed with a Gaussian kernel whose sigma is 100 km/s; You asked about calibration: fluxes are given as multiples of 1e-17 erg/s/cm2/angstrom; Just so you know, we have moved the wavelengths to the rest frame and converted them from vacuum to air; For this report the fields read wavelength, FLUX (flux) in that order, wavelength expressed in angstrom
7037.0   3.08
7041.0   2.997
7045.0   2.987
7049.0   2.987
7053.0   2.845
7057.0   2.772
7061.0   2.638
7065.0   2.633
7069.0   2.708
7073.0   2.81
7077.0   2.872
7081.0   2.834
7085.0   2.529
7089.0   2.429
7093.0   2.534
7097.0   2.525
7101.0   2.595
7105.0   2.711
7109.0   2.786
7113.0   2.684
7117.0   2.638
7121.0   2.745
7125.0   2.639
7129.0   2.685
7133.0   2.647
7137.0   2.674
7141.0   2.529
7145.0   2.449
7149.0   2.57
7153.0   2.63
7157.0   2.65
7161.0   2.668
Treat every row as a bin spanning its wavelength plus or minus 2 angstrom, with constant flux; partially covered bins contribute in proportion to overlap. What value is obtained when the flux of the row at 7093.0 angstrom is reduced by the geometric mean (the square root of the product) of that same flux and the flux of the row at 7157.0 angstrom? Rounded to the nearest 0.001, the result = -0.057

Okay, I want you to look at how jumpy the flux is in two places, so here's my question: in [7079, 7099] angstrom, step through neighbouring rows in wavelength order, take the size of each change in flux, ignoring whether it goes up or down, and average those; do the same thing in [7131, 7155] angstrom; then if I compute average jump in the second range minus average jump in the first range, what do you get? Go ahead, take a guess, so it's -0.043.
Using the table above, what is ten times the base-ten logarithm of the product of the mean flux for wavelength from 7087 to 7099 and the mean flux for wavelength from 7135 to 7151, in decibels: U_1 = 8.0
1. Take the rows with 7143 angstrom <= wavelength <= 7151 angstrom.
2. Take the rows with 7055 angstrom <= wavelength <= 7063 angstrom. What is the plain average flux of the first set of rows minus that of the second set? -0.20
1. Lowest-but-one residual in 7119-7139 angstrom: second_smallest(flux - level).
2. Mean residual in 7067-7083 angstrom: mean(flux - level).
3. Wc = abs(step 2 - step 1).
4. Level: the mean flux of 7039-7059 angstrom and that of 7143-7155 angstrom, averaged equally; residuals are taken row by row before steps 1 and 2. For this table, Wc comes 0.16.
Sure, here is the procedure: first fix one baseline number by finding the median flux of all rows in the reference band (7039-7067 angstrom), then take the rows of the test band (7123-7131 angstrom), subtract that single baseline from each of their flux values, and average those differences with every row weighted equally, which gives -0.18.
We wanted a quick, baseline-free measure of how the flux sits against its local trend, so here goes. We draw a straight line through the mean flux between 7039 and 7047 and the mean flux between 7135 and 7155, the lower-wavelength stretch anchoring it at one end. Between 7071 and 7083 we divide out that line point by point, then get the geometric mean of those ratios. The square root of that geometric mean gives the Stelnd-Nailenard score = 1.00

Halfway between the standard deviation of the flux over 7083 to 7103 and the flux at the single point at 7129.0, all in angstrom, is 1.37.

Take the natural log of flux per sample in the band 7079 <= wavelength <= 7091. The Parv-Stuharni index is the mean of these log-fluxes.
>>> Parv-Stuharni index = 0.95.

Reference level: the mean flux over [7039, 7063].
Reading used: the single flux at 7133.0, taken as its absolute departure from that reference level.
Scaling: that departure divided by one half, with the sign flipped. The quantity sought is -0.45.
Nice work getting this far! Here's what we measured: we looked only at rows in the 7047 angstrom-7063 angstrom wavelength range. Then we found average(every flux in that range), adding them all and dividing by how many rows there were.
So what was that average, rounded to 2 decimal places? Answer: 2.81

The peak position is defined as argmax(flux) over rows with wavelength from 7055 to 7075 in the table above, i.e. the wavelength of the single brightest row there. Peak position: 7073.0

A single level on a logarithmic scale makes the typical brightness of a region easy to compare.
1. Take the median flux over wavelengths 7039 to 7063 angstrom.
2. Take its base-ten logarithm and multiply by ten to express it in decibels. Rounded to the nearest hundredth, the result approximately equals 4.65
